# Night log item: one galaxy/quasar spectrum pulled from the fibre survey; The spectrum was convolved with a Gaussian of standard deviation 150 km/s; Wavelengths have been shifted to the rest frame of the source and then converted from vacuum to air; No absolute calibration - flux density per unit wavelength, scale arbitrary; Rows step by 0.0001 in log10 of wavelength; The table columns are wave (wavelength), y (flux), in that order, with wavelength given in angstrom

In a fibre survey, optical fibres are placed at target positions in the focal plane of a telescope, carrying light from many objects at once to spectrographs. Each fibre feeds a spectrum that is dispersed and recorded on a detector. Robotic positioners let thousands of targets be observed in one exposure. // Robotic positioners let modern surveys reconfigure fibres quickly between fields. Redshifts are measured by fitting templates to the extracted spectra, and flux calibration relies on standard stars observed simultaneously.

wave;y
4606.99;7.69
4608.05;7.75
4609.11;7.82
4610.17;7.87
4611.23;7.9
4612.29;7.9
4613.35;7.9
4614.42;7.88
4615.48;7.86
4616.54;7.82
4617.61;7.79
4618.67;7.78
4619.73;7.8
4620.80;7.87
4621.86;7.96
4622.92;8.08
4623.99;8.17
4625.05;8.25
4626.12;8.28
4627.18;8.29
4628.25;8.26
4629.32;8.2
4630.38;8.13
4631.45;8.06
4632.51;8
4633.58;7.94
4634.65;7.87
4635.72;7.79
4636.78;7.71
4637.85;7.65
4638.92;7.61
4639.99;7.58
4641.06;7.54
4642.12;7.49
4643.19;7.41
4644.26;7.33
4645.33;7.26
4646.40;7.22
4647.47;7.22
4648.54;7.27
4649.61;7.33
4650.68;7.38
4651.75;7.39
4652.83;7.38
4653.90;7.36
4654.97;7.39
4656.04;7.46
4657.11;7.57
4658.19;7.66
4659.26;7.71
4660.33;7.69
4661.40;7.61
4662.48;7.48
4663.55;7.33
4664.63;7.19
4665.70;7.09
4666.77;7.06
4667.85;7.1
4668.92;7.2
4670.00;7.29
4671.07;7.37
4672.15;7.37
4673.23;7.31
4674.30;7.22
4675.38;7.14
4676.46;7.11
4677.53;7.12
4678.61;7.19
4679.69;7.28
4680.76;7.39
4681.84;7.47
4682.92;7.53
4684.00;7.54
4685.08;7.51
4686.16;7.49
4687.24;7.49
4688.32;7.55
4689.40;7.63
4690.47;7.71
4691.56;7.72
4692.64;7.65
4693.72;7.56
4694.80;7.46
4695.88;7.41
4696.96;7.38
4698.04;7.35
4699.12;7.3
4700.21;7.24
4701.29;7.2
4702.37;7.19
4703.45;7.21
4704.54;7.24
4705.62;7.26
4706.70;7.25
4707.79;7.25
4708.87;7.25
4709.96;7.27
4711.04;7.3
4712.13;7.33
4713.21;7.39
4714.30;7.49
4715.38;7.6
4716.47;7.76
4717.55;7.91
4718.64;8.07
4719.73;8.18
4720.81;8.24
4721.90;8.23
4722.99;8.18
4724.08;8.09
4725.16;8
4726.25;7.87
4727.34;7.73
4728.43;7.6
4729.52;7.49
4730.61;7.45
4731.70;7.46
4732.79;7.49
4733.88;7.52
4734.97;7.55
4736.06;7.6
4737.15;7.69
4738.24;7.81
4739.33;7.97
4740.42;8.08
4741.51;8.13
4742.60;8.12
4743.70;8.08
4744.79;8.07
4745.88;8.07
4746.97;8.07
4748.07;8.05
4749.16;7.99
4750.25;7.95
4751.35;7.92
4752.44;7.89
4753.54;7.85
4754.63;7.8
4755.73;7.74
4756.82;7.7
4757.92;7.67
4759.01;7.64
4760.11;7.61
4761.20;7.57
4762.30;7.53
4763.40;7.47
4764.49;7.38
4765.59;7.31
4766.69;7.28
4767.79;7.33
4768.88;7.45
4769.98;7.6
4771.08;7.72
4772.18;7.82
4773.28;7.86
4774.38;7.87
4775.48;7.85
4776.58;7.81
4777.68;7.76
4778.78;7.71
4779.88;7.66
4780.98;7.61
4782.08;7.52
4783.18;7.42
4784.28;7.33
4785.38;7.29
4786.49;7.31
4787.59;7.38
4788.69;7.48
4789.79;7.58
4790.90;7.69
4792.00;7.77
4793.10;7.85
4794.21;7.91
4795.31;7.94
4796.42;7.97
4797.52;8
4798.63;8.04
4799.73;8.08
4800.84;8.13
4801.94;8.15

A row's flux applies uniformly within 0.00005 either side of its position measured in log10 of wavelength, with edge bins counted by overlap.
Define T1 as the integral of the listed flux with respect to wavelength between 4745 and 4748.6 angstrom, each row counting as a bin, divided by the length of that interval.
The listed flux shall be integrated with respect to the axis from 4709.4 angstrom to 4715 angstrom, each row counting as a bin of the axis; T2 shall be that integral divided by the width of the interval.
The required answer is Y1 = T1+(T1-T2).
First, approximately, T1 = 8.06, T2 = 7.4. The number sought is 8.8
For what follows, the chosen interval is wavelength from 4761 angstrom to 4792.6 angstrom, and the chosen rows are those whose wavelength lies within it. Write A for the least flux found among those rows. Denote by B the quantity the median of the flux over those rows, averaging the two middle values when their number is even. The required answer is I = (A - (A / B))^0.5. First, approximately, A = 7.28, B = 7.6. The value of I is 2.51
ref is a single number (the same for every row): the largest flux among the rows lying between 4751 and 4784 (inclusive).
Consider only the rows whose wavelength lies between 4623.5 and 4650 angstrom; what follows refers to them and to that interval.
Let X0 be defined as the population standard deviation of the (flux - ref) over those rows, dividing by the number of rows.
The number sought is 0.37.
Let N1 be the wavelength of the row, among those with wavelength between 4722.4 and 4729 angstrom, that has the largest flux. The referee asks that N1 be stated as 4722.99 angstrom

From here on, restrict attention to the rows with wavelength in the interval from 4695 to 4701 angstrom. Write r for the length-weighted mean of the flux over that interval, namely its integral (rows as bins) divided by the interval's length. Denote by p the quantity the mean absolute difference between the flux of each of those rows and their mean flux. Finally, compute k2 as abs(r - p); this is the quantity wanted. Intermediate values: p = 0.05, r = 7.34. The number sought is 7.3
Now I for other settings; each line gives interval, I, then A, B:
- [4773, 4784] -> 2.54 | 7.42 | 7.7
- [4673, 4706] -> 2.48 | 7.11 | 7.4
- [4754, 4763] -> 2.56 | 7.53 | 7.7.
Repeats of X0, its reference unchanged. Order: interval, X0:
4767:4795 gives 0.20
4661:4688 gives 0.16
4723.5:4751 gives 0.24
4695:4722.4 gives 0.35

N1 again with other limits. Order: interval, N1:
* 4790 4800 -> 4799.73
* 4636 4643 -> 4636.78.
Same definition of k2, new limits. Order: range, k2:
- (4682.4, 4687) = 7.5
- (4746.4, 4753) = 7.9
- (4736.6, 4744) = 7.8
